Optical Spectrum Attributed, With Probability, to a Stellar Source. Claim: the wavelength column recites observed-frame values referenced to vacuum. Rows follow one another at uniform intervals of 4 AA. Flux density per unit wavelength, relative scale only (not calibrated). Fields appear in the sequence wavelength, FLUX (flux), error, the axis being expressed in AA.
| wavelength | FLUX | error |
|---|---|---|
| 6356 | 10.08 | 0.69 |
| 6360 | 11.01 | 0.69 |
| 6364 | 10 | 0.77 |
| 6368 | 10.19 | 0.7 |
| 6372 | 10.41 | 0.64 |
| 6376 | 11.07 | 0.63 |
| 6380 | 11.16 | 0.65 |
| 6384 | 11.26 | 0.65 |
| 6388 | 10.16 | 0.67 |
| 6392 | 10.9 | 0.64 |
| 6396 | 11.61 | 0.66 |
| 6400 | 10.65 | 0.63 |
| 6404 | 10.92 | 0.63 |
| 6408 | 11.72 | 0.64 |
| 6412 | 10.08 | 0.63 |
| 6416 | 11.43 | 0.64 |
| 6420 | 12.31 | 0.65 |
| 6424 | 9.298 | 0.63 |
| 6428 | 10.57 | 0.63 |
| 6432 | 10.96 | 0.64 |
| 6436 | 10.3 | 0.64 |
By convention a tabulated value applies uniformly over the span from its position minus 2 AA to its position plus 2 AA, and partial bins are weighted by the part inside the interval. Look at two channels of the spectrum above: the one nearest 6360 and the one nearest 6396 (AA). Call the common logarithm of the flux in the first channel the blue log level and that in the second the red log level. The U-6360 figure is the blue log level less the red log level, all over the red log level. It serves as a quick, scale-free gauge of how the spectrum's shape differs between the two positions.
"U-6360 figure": -0.022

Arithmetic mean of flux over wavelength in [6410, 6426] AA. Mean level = 10.8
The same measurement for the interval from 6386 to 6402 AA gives 10.8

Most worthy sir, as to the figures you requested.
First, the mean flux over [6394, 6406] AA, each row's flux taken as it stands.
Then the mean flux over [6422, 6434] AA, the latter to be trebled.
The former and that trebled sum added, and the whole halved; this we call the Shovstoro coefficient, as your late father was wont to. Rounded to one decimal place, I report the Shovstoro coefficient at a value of 20.9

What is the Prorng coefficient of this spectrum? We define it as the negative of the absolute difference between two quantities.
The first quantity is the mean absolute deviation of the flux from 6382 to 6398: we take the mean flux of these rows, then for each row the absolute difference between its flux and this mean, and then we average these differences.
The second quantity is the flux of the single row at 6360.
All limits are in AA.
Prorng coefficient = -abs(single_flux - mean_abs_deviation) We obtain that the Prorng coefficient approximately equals -10.6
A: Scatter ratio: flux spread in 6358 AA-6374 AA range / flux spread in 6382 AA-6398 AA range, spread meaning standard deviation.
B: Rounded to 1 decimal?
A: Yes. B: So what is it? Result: 0.7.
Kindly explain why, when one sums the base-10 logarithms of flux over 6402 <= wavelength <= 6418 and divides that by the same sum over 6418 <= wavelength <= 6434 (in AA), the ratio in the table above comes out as 1.0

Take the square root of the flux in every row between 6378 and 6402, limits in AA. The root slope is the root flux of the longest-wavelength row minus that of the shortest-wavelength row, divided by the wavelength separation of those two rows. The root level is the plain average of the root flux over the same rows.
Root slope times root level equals -0.01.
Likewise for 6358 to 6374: -0.02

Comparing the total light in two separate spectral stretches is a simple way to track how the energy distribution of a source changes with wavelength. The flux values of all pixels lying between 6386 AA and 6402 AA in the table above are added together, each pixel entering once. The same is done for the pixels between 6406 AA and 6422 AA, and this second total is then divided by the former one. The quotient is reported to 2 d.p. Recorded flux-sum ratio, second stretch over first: 1.05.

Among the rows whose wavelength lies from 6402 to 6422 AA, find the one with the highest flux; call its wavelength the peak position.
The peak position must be 6420 AA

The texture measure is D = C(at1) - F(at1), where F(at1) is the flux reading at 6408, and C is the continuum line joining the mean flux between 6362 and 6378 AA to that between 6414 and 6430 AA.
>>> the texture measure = -0.95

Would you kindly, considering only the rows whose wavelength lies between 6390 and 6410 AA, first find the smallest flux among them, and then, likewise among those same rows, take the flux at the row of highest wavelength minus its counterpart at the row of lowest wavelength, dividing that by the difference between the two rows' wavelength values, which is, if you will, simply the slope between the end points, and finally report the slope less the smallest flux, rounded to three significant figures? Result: -10.6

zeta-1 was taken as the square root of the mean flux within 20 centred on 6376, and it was 3.29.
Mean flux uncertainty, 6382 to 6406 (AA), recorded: 0.647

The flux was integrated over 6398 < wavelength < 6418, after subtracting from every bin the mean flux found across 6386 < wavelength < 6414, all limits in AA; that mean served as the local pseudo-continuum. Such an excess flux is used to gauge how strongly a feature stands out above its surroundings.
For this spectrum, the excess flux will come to 1.9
